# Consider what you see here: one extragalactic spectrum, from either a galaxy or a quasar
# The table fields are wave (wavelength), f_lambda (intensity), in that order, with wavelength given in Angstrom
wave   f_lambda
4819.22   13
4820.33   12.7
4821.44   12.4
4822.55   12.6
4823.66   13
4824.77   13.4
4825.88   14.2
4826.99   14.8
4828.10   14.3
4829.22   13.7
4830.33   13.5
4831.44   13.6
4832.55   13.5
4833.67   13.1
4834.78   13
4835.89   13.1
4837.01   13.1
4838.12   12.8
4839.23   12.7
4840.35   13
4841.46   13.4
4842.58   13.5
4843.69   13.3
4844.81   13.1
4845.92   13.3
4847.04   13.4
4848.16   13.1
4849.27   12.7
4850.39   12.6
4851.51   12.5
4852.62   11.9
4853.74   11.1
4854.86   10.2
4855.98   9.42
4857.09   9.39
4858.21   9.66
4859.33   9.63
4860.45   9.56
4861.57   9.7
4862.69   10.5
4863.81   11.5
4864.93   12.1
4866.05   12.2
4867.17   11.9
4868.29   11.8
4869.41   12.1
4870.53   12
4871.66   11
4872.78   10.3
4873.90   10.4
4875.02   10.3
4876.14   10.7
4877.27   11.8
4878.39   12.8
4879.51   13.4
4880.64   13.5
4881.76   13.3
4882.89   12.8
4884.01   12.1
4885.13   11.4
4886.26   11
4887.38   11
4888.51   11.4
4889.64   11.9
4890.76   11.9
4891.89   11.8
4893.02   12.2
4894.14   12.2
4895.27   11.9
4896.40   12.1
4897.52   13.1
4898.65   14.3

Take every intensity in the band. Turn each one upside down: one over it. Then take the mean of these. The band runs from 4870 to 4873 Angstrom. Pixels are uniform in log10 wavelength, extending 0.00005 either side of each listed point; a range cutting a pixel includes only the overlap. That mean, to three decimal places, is 0.090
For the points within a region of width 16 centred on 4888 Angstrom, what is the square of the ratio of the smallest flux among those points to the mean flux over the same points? 0.84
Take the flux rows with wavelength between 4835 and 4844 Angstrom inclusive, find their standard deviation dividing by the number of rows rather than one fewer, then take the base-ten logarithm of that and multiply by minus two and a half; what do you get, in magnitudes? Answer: 1.5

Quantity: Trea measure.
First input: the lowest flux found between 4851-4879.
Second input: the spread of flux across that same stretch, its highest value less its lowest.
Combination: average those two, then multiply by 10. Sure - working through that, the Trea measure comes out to 64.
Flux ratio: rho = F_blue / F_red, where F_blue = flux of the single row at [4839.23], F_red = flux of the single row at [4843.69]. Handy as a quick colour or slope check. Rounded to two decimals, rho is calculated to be 0.95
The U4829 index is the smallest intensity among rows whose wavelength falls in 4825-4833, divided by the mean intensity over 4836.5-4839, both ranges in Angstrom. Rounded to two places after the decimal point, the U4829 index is 1.04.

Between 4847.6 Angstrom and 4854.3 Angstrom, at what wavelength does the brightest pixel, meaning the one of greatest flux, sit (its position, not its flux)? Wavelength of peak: 4848.16 Angstrom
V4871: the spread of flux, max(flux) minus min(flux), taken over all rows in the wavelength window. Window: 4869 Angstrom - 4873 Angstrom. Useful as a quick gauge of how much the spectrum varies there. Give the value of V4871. 1.80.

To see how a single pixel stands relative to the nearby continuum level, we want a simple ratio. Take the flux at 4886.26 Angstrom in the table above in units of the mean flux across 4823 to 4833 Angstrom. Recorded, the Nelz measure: 0.80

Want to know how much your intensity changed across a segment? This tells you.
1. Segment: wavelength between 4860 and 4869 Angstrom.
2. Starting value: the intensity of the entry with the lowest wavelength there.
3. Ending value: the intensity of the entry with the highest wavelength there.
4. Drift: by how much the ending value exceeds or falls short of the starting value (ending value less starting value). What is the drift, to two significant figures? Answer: 2.2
